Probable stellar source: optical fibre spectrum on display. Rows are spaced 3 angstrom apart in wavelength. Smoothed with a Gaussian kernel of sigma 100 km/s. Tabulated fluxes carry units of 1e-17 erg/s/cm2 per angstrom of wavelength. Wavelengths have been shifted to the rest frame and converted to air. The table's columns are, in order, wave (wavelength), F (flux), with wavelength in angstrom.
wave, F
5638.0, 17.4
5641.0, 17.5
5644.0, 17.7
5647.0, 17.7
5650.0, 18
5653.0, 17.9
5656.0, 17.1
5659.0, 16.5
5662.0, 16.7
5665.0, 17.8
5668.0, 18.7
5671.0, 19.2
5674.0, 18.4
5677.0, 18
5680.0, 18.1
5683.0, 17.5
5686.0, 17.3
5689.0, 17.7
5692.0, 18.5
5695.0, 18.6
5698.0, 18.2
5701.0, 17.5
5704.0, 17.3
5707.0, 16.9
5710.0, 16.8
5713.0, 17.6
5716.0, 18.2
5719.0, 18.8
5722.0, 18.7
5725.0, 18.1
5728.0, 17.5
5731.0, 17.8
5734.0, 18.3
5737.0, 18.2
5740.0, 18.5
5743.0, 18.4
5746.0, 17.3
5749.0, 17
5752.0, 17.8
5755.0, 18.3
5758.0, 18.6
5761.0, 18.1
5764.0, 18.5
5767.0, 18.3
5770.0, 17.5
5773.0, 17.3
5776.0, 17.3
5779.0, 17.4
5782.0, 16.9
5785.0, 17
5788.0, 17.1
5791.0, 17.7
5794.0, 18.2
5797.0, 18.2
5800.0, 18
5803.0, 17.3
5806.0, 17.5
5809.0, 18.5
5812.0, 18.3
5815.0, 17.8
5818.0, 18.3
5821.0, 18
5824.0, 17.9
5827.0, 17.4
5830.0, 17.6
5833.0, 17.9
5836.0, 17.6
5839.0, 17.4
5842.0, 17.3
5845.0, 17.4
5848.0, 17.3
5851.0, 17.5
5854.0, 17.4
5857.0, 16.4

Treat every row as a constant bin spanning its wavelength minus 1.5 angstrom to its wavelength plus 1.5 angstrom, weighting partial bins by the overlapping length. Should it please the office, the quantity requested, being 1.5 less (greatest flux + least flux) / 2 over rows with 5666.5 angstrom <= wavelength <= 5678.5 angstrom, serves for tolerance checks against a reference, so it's -17.1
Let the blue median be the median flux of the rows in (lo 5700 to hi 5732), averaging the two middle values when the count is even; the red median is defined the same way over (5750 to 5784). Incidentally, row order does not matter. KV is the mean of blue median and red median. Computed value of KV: 17.7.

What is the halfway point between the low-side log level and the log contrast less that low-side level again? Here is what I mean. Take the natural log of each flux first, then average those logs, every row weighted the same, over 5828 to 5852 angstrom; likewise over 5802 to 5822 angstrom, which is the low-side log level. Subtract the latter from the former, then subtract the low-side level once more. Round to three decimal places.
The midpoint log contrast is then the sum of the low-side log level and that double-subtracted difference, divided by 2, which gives -0.013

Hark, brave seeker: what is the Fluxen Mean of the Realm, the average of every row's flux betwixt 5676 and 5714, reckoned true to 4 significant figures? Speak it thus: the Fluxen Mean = 17.69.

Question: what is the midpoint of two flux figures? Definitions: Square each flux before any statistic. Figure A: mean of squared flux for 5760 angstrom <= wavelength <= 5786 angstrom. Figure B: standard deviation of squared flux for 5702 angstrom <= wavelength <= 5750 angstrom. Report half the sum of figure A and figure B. 166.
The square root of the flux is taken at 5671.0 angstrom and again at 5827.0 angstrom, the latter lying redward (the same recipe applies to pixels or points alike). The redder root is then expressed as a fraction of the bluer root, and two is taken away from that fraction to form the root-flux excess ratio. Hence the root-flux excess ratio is -1.05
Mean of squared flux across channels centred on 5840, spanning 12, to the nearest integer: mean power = 304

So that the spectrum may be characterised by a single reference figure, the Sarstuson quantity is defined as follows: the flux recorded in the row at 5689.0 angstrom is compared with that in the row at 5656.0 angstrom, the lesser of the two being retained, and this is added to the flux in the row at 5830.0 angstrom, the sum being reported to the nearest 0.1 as 34.7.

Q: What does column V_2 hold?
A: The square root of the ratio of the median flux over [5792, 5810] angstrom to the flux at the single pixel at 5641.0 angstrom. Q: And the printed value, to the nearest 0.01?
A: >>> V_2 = 1.02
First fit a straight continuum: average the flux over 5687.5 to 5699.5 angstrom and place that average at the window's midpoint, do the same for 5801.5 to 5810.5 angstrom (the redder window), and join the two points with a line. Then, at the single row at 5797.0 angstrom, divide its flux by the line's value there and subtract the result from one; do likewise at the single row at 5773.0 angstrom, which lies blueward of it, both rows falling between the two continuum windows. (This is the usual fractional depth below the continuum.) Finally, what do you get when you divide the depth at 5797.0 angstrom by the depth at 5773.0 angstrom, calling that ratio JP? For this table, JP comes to -0.7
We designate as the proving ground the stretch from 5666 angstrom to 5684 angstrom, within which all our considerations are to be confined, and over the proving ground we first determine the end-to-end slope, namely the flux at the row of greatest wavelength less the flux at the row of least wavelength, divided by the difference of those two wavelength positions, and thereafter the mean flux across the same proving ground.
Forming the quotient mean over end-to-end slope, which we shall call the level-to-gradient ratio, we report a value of -229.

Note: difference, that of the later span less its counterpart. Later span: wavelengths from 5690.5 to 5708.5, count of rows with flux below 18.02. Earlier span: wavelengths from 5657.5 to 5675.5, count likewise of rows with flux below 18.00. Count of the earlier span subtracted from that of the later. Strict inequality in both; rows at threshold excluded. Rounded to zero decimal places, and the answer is 0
